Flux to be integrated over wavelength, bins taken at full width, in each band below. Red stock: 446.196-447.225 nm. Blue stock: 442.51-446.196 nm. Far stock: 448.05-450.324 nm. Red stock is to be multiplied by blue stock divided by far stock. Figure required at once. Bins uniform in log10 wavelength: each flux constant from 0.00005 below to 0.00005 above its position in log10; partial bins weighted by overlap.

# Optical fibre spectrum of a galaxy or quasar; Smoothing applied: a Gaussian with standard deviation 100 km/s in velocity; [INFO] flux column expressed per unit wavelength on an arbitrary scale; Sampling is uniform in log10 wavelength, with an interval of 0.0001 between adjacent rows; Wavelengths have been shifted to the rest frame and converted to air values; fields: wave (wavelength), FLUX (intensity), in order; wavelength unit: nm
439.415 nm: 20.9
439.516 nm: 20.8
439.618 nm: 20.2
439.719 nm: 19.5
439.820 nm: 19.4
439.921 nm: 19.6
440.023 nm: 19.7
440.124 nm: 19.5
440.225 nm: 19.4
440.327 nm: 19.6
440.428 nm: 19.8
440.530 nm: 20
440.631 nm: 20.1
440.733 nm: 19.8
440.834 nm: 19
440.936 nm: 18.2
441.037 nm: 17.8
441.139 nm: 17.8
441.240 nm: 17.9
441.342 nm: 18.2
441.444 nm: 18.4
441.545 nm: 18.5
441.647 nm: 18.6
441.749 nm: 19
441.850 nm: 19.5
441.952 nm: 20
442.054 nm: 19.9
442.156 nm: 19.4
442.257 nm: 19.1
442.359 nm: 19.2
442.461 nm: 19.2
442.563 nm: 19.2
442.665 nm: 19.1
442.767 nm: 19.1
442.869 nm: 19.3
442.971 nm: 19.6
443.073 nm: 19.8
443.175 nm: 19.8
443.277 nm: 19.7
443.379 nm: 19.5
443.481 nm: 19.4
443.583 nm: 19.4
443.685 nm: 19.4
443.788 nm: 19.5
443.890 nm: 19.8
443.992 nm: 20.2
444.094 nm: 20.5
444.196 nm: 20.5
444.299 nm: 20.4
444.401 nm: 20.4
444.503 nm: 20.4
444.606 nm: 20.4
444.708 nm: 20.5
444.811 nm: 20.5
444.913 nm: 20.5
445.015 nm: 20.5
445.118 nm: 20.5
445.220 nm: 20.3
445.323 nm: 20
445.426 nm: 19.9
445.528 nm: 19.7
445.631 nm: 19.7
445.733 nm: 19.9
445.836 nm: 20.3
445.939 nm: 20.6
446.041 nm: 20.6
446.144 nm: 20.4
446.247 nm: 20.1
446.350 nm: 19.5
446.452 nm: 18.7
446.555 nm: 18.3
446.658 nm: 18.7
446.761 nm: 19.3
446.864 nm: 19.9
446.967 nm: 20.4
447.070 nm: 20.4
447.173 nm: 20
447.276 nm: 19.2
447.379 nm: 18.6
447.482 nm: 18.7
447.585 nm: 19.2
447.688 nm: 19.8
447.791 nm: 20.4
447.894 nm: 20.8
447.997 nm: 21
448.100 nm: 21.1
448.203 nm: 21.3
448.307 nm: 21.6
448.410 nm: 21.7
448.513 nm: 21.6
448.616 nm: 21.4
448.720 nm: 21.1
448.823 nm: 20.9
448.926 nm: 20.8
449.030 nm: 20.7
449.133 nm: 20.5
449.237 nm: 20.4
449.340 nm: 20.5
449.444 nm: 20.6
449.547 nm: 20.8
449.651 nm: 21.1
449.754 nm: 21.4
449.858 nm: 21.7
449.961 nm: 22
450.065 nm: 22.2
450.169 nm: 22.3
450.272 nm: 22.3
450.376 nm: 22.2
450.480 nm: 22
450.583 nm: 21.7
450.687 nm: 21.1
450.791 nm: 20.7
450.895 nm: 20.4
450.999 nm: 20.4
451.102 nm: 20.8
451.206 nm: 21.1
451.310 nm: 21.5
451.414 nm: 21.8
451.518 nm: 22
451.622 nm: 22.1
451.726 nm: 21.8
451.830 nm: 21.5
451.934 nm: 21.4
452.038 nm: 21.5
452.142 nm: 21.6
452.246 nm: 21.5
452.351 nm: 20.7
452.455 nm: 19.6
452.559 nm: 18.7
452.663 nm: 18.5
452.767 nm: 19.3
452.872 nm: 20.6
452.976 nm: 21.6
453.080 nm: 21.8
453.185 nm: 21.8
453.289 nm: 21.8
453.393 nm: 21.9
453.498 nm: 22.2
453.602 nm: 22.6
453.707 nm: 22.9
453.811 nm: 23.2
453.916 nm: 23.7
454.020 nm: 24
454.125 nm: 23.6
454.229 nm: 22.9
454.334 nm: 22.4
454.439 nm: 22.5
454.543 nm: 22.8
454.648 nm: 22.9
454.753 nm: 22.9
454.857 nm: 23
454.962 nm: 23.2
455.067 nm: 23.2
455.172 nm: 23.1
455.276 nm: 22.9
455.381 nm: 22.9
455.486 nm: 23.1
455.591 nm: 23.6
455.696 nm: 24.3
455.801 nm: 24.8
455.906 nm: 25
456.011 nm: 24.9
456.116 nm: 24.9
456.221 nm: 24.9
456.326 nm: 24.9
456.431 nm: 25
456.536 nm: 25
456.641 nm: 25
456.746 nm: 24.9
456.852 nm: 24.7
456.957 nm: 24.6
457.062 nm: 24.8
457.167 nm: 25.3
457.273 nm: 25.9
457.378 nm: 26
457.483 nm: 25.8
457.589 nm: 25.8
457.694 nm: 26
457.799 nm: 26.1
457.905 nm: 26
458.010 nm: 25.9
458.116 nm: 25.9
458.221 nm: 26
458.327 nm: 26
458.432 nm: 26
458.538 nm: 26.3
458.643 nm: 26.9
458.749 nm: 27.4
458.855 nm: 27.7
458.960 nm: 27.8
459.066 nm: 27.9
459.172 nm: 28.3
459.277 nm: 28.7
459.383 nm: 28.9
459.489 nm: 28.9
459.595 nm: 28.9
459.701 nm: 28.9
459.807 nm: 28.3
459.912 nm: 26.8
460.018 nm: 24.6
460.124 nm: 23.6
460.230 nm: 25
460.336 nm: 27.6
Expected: 31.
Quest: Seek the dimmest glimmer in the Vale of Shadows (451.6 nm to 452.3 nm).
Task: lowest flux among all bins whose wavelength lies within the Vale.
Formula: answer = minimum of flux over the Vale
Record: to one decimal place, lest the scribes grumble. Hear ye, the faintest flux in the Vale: 21.4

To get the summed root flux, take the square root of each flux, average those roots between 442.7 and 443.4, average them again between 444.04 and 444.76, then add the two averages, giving 8.94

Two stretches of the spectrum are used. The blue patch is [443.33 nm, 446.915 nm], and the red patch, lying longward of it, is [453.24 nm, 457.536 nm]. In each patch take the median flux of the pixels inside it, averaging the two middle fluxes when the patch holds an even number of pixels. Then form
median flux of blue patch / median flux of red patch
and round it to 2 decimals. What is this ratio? 0.85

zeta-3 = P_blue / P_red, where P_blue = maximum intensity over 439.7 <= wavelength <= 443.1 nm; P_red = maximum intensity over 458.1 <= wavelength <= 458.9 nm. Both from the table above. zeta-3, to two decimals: 0.73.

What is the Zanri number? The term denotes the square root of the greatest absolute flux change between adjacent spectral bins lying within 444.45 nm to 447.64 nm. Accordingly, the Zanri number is 0.89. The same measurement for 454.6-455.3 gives 0.45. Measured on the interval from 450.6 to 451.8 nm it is 0.63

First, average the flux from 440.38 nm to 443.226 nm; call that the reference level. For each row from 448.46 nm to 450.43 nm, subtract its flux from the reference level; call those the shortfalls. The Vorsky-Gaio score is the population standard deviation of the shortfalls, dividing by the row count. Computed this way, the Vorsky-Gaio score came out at 0.7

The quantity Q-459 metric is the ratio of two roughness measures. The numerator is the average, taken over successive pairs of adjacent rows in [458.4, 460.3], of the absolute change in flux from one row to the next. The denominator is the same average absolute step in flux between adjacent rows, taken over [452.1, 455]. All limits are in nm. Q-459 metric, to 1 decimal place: 1.4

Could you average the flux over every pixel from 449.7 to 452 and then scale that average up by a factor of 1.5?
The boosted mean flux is 32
